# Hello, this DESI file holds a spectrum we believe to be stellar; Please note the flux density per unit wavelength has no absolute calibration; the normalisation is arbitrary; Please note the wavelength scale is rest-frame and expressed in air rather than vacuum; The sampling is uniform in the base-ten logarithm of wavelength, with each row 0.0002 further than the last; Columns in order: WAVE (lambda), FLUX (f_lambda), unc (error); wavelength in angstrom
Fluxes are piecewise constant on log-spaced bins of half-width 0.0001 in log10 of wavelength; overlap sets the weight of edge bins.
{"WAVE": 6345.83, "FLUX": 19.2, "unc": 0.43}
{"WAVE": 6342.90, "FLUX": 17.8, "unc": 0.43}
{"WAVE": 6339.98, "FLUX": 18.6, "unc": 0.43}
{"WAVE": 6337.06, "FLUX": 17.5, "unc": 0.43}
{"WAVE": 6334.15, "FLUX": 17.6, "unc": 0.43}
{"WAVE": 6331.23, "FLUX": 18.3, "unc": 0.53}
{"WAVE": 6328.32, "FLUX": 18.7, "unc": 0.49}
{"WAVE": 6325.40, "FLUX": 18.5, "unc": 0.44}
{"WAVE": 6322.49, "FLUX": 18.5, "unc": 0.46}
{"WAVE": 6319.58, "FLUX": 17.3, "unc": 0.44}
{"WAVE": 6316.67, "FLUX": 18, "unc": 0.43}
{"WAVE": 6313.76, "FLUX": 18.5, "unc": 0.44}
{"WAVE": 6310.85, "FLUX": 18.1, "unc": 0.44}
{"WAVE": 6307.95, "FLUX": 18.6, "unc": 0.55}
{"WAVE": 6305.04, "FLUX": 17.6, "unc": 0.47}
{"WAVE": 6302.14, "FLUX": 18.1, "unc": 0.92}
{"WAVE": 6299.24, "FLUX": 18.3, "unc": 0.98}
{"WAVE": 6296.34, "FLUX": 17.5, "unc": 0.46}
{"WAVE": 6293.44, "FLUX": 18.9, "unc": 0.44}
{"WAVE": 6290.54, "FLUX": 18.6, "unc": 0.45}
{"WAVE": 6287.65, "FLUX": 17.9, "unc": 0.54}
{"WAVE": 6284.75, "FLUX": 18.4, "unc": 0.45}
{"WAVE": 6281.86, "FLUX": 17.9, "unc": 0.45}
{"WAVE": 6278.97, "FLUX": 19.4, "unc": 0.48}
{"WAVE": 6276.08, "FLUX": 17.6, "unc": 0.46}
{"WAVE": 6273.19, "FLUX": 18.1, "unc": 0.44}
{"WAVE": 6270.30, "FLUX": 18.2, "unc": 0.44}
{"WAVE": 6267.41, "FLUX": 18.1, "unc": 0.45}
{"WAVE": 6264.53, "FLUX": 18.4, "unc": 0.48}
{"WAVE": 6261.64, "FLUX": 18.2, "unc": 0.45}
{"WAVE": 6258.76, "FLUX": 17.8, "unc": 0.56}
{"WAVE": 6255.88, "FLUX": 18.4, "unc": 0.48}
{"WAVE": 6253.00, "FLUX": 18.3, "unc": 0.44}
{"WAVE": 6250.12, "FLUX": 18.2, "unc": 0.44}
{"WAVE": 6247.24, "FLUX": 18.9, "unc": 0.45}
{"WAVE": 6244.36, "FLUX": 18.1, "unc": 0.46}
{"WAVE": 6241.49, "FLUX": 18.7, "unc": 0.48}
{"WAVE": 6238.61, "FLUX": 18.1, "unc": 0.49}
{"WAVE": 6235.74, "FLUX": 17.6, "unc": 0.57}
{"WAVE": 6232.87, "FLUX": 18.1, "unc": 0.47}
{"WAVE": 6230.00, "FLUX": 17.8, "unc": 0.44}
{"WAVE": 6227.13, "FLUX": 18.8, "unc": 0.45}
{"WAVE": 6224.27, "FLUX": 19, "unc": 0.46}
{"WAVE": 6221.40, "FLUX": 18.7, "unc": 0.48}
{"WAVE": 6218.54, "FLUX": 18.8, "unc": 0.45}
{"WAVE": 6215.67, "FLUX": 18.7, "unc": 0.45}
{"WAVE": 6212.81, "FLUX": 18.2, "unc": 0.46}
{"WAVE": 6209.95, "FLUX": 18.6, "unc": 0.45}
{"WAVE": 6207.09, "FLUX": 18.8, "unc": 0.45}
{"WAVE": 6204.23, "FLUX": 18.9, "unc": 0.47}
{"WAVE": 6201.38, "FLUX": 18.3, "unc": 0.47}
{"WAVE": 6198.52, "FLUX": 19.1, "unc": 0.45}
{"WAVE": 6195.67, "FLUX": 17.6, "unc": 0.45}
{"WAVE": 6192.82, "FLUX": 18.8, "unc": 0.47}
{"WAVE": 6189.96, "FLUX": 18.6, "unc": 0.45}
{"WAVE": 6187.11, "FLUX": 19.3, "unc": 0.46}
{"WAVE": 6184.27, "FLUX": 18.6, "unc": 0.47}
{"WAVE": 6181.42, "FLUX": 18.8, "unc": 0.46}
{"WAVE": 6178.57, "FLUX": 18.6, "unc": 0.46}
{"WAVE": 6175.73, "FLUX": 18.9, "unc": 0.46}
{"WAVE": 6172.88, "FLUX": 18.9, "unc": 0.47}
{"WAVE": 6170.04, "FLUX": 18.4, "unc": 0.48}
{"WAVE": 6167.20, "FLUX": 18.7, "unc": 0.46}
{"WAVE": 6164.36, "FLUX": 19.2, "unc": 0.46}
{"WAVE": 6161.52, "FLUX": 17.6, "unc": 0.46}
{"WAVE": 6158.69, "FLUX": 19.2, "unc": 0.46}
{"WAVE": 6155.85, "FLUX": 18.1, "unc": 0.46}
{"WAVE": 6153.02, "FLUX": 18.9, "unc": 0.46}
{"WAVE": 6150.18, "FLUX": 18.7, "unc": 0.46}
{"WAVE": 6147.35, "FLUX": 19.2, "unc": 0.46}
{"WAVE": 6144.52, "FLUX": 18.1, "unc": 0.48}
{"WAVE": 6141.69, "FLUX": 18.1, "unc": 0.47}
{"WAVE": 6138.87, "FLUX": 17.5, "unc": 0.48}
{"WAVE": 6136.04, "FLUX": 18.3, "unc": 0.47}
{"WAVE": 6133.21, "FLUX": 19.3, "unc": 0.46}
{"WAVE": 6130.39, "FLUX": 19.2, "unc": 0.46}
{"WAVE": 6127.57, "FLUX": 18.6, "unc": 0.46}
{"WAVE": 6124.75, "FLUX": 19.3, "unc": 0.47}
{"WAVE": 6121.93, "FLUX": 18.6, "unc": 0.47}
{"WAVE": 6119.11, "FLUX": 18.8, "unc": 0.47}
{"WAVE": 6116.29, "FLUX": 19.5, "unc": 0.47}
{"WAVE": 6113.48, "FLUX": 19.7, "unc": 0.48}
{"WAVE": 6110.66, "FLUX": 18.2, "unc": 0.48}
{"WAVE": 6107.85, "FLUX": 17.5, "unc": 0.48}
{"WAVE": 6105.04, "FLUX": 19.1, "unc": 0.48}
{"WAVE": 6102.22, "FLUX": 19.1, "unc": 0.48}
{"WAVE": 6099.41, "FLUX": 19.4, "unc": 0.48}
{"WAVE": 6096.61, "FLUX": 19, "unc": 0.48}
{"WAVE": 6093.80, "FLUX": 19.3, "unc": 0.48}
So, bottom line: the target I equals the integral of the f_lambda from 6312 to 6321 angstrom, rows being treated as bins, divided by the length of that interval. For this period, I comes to 17.9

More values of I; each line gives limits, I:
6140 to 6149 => 18.5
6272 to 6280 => 18.3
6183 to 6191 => 18.9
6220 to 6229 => 18.8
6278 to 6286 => 18.5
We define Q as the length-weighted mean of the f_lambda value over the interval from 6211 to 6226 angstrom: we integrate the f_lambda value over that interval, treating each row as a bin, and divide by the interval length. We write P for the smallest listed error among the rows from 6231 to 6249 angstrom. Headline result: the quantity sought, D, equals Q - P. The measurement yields 18.23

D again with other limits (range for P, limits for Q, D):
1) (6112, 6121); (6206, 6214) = 18.06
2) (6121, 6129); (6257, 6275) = 17.67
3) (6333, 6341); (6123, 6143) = 18.19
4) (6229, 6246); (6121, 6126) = 18.53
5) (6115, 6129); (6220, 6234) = 18.03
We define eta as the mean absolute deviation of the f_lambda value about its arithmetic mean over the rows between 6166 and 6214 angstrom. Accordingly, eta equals 0.27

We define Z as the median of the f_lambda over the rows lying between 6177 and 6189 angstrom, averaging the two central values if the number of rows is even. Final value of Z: 18.7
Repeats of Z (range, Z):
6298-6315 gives 18.2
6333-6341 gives 17.6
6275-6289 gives 17.9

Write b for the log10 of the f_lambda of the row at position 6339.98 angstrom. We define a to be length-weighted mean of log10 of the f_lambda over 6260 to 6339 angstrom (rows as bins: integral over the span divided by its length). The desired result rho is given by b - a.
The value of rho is 0.0100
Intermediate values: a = 1.26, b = 1.27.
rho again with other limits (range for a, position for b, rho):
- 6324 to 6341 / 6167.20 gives 0.0121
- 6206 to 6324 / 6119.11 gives 0.0122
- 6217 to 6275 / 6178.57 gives 0.0071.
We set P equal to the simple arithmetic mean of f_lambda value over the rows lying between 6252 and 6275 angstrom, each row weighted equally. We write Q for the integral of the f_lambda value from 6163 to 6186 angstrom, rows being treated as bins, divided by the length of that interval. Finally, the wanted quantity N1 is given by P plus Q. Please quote 37.0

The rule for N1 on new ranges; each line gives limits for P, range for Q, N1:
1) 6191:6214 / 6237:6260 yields 36.8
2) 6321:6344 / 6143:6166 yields 36.8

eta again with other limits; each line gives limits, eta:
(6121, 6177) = 0.45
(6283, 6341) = 0.40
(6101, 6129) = 0.50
